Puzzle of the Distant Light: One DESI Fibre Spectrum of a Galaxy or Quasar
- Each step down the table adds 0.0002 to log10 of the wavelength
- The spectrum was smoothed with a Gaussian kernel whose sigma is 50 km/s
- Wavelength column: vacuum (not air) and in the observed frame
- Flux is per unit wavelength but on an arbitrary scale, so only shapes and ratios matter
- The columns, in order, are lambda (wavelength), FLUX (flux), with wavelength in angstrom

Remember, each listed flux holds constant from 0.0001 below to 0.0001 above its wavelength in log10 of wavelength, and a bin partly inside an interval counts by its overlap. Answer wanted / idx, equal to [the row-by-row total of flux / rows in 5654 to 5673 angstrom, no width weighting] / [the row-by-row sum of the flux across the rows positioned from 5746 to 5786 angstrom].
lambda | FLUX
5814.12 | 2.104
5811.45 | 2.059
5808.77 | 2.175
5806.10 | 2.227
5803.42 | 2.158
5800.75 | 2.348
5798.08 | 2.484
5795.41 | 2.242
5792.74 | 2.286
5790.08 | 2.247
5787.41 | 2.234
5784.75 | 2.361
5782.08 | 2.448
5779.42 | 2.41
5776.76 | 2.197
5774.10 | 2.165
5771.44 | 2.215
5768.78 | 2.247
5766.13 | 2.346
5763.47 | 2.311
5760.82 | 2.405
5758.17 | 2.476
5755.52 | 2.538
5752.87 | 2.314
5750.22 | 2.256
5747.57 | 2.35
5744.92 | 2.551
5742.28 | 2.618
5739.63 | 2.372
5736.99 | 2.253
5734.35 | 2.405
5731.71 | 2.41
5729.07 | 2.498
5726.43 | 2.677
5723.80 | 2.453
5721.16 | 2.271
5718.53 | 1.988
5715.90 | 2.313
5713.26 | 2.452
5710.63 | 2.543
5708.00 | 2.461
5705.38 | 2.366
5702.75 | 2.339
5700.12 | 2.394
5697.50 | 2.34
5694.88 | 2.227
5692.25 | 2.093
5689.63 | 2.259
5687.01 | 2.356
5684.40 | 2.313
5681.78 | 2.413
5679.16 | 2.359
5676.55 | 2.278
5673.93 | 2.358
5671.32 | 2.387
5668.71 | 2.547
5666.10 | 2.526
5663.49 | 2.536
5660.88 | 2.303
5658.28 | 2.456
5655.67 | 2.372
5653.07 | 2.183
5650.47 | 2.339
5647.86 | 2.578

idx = 0.5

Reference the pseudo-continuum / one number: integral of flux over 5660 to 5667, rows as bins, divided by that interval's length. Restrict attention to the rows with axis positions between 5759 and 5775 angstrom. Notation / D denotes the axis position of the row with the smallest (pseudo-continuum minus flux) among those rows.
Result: 5760.82 angstrom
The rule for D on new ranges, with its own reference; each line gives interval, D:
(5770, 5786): 5782.08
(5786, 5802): 5798.08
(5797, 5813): 5798.08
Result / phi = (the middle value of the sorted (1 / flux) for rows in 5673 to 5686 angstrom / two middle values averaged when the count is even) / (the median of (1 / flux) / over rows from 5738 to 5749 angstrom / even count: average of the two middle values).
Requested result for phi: 1.043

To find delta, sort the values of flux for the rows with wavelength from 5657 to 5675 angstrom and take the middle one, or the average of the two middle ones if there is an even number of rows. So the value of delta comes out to 2.46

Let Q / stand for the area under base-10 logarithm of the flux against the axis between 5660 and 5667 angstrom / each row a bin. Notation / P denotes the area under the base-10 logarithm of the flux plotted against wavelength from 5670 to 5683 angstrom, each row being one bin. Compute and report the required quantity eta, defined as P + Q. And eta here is 7.6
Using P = 4.8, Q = 2.7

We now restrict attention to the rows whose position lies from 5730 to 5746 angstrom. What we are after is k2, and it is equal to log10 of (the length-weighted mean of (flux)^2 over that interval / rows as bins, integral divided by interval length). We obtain 0.774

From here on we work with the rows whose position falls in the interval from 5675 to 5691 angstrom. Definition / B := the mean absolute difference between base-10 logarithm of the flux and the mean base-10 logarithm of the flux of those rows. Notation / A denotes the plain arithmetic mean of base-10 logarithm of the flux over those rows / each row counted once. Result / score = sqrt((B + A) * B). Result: 0.057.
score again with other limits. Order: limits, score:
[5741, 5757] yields 0.098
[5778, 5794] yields 0.073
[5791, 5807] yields 0.076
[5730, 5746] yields 0.084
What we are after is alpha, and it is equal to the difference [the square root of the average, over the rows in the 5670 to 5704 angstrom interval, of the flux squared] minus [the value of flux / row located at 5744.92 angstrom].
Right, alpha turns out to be -0.23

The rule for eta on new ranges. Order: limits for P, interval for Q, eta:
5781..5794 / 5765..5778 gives 9.3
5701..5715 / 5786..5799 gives 10.1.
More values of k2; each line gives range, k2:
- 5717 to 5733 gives 0.757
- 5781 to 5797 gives 0.725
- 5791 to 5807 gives 0.721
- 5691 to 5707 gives 0.723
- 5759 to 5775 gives 0.721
